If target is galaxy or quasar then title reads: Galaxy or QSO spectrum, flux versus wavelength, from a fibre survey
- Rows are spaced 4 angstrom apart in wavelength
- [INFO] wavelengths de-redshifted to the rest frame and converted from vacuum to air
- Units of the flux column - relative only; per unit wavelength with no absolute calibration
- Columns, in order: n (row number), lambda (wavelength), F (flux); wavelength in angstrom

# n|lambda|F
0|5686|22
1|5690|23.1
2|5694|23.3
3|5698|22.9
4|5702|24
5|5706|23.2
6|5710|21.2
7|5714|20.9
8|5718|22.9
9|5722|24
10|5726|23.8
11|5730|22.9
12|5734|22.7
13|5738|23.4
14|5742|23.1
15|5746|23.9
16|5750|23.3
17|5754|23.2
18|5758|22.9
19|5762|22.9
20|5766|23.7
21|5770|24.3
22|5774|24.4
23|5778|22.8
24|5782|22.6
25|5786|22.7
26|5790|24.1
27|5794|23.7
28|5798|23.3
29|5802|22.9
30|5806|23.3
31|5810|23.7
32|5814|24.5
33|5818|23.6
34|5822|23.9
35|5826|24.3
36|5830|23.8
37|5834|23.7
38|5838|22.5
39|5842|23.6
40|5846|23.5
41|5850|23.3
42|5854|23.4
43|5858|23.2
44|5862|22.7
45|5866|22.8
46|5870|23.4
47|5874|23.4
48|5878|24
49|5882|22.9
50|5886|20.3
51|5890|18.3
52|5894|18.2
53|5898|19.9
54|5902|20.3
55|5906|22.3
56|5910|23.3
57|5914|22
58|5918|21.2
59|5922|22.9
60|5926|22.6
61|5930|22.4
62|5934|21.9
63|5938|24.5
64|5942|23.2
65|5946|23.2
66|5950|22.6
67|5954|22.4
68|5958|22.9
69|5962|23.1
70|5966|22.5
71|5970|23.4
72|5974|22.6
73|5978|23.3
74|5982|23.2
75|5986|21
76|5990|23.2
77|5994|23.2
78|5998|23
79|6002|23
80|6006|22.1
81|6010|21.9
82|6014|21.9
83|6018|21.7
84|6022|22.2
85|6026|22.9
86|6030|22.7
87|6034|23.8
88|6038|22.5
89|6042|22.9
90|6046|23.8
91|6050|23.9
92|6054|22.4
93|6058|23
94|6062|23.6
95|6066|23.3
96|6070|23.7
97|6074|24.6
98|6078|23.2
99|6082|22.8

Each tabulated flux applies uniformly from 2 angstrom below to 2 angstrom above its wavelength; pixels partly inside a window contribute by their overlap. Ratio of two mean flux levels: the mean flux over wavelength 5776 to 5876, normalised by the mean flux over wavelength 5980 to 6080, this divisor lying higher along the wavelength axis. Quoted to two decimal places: 1.02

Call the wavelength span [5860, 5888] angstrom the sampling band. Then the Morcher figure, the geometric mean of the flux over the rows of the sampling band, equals 22.8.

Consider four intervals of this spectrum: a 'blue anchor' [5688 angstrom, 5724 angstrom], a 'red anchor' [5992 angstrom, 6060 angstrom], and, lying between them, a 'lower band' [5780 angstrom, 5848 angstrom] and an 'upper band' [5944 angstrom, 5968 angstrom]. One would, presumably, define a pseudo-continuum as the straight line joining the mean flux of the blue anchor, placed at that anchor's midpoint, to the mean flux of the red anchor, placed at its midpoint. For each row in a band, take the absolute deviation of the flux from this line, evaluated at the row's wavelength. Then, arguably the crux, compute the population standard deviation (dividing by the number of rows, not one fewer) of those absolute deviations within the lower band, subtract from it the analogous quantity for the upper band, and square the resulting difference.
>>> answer 0.12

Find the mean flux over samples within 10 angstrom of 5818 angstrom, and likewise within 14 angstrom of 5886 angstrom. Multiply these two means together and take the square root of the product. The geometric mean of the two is 22.4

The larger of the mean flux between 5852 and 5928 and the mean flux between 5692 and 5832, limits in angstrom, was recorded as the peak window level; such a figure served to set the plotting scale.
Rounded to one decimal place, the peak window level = 23.3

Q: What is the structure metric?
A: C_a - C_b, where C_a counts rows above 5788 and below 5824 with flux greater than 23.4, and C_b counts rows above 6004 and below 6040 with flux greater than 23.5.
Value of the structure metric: 5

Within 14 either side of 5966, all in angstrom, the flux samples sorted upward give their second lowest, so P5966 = 22.5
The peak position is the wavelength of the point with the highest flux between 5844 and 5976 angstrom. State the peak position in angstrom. 5938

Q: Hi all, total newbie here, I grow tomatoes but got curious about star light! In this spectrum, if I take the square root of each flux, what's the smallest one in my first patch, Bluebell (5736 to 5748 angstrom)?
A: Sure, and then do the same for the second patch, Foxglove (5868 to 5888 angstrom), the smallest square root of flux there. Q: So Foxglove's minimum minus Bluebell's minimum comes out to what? -0.30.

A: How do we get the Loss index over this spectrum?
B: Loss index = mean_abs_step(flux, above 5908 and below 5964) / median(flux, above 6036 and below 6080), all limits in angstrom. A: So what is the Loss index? 0.034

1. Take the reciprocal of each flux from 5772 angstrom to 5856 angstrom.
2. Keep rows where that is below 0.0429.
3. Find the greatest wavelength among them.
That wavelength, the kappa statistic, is 5854 angstrom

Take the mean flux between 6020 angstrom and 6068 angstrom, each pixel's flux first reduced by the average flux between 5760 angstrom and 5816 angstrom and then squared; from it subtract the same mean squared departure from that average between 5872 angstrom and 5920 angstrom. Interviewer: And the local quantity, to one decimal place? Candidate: -7.7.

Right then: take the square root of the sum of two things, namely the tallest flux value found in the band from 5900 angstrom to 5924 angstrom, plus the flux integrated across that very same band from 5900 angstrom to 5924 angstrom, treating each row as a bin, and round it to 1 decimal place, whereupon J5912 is 23.5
